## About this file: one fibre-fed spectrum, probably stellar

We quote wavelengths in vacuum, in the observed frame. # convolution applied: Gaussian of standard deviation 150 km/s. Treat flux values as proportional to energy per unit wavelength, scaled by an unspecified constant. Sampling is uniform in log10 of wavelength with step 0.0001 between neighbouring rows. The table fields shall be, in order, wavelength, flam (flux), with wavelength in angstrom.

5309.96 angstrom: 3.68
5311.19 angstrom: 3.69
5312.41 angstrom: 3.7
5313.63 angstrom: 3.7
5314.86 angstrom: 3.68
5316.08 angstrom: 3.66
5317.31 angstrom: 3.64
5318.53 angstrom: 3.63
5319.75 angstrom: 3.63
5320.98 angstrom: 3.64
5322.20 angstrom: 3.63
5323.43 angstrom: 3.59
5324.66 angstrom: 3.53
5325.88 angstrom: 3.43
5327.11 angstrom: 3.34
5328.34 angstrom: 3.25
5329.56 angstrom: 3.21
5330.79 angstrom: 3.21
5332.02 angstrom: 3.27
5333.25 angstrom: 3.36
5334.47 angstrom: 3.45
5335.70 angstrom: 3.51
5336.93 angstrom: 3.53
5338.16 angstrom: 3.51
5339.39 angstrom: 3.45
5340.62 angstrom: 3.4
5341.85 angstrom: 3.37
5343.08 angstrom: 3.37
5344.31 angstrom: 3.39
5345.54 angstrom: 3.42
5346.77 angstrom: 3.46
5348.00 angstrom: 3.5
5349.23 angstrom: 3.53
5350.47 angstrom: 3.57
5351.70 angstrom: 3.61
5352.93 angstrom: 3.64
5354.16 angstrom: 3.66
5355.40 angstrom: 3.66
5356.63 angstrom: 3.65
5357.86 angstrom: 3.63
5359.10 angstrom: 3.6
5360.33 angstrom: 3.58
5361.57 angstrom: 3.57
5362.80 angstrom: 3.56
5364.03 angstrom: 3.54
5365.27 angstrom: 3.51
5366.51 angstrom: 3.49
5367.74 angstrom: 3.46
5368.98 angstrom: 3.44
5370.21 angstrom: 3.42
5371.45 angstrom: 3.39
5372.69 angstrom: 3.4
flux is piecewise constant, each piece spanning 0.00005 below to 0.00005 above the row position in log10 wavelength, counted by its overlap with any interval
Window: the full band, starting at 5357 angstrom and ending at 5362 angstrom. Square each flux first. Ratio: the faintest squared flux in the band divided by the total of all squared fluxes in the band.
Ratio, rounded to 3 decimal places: 0.247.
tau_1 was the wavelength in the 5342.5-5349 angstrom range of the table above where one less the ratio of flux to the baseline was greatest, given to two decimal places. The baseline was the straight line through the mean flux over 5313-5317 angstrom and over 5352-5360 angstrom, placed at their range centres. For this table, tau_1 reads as 5343.08 angstrom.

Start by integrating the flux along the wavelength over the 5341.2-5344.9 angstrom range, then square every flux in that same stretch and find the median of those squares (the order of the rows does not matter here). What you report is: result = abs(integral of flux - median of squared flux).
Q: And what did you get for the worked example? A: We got 1.1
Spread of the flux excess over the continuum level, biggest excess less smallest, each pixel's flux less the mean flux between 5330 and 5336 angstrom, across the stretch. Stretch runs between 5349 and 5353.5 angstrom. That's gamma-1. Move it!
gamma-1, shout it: 0.11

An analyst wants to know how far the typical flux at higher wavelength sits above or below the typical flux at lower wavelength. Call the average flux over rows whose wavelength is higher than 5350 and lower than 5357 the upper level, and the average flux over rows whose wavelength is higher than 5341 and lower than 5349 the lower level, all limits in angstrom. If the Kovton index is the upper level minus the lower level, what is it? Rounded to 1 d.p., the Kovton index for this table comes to 0.2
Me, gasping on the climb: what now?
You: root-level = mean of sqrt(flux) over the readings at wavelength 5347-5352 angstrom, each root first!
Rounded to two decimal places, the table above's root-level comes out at 1.88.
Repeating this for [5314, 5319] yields 1.91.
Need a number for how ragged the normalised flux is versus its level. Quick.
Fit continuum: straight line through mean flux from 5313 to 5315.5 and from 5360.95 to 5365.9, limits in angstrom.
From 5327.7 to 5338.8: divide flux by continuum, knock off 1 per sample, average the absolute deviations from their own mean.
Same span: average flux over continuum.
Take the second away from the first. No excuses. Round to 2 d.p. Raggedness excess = -0.89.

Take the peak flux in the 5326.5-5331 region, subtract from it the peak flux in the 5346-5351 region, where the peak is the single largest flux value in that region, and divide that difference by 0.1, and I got -2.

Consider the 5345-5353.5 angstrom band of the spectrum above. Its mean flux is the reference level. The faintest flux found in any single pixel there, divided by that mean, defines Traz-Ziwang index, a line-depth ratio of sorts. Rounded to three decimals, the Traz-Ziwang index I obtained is 0.968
